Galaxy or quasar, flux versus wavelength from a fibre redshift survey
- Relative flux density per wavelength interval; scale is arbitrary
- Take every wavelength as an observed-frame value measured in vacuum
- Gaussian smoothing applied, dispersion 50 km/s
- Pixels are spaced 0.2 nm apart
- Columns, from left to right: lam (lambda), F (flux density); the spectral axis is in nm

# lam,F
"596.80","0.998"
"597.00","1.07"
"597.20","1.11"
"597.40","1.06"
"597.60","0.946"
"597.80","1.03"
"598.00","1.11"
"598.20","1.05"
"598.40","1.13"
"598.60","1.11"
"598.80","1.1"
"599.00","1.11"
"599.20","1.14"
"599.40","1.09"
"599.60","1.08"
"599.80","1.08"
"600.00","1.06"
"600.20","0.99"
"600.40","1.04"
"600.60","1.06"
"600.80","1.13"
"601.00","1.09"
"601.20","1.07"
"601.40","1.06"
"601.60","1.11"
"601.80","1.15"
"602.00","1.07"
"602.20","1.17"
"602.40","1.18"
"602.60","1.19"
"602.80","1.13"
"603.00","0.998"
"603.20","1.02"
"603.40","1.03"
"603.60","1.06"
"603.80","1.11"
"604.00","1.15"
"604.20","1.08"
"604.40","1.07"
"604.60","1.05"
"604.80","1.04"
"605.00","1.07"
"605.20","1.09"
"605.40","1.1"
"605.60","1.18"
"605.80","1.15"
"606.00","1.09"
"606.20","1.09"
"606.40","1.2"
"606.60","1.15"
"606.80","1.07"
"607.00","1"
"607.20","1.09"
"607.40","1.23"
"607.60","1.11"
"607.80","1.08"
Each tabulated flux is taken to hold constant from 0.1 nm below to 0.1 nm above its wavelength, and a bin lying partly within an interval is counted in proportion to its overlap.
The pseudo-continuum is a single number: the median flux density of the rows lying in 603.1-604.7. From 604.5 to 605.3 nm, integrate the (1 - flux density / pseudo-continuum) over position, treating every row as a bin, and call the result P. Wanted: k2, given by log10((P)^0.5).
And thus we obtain -1.36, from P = 0.002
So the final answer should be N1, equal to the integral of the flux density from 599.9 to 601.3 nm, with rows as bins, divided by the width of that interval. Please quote 1.06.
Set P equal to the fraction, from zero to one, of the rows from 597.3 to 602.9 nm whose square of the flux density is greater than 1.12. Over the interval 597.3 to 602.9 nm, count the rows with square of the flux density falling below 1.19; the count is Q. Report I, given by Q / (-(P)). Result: -18.3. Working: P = 0.82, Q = 15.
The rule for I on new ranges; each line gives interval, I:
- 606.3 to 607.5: -3.6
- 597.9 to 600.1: -5.5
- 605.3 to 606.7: -2.0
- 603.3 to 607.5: -16.1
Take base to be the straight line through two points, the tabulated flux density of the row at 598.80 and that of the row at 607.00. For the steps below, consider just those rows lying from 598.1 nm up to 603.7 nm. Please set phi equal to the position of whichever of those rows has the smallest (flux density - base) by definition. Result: 600.20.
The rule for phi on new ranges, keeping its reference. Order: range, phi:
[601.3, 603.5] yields 603.00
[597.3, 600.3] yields 597.60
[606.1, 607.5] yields 607.00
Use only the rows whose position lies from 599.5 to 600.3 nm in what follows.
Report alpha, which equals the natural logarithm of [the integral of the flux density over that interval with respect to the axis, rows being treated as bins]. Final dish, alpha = -0.17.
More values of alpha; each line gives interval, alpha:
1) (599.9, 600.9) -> 0.05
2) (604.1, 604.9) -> -0.16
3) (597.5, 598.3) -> -0.19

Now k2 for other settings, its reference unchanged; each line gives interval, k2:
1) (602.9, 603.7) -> -0.77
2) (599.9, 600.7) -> -0.84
